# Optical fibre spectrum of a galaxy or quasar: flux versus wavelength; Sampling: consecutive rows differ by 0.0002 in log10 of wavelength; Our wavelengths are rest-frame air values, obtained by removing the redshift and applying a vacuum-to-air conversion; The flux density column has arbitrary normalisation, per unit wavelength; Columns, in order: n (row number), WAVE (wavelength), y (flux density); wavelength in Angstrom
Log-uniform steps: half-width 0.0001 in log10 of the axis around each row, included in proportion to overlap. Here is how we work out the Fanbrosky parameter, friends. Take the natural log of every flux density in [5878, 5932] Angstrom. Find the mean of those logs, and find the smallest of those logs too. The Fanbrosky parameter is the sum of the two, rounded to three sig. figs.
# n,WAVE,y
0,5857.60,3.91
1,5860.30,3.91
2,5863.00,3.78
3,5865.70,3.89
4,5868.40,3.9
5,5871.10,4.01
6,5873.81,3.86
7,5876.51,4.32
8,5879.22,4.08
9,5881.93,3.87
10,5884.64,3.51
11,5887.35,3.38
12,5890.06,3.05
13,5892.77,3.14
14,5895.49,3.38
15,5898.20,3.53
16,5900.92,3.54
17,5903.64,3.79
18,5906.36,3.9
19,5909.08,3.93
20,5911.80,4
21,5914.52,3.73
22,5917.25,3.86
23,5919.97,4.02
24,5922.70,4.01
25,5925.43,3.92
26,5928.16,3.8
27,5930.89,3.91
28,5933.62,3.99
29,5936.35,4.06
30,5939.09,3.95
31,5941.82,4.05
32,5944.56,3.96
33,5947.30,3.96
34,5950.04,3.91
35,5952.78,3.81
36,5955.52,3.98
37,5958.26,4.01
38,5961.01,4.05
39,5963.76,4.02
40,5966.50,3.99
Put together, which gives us 2.42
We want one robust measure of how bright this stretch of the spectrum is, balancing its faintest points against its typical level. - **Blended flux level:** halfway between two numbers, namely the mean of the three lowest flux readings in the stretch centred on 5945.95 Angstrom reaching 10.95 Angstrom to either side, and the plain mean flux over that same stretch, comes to 3.93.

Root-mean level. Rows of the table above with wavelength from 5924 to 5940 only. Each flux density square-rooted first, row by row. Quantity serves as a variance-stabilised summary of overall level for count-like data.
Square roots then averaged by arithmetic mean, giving 1.98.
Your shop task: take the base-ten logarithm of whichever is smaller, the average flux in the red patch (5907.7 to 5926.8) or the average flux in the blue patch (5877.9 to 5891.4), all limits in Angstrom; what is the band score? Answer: 0.55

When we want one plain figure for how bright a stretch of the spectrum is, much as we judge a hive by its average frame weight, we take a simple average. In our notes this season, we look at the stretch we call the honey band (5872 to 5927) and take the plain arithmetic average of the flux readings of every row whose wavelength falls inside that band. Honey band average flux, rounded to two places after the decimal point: 3.74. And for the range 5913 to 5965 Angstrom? 3.95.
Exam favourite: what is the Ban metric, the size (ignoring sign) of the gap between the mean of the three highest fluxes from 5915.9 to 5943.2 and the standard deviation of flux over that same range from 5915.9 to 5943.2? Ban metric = 3.96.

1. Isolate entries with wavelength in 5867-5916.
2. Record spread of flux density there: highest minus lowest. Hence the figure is 1.3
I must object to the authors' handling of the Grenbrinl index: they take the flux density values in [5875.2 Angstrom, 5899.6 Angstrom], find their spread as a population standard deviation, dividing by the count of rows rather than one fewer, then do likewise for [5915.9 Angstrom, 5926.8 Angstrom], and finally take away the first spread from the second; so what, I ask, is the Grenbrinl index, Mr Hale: -0.334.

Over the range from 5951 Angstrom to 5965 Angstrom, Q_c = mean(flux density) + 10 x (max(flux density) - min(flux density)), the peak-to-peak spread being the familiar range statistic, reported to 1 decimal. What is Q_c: 6.4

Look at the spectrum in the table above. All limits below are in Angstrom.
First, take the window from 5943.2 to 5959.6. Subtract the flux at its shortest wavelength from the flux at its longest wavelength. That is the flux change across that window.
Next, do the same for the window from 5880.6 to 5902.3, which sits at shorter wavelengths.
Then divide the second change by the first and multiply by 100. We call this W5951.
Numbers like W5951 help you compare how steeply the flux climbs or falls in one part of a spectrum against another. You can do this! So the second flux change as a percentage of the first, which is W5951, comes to -660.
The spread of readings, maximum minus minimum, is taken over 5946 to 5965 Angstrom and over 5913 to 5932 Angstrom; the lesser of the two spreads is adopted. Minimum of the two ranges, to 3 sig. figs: 0.240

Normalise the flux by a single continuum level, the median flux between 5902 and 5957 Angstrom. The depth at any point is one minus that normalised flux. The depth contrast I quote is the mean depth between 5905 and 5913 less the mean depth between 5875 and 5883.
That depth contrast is 0.04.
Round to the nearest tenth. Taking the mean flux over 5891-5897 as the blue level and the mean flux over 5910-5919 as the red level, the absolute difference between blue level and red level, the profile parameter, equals 0.6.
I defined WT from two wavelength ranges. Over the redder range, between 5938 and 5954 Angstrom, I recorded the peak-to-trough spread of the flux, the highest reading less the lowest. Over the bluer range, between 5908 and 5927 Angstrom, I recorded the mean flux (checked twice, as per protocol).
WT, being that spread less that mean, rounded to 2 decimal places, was -3.68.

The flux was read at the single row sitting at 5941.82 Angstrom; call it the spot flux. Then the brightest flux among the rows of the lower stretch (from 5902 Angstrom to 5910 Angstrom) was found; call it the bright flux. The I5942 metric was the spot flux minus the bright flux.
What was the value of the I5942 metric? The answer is 0.12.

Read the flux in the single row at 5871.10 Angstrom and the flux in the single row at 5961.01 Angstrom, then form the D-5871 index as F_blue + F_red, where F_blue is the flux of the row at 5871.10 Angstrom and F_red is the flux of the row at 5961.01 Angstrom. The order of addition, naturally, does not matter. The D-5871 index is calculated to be 8.06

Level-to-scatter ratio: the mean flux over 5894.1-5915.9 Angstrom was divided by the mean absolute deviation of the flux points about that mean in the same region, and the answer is 21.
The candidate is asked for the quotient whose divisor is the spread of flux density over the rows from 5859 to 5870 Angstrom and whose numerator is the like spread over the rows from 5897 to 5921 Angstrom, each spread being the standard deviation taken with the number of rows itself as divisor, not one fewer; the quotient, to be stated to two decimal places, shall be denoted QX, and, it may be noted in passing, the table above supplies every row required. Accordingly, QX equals 3.26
